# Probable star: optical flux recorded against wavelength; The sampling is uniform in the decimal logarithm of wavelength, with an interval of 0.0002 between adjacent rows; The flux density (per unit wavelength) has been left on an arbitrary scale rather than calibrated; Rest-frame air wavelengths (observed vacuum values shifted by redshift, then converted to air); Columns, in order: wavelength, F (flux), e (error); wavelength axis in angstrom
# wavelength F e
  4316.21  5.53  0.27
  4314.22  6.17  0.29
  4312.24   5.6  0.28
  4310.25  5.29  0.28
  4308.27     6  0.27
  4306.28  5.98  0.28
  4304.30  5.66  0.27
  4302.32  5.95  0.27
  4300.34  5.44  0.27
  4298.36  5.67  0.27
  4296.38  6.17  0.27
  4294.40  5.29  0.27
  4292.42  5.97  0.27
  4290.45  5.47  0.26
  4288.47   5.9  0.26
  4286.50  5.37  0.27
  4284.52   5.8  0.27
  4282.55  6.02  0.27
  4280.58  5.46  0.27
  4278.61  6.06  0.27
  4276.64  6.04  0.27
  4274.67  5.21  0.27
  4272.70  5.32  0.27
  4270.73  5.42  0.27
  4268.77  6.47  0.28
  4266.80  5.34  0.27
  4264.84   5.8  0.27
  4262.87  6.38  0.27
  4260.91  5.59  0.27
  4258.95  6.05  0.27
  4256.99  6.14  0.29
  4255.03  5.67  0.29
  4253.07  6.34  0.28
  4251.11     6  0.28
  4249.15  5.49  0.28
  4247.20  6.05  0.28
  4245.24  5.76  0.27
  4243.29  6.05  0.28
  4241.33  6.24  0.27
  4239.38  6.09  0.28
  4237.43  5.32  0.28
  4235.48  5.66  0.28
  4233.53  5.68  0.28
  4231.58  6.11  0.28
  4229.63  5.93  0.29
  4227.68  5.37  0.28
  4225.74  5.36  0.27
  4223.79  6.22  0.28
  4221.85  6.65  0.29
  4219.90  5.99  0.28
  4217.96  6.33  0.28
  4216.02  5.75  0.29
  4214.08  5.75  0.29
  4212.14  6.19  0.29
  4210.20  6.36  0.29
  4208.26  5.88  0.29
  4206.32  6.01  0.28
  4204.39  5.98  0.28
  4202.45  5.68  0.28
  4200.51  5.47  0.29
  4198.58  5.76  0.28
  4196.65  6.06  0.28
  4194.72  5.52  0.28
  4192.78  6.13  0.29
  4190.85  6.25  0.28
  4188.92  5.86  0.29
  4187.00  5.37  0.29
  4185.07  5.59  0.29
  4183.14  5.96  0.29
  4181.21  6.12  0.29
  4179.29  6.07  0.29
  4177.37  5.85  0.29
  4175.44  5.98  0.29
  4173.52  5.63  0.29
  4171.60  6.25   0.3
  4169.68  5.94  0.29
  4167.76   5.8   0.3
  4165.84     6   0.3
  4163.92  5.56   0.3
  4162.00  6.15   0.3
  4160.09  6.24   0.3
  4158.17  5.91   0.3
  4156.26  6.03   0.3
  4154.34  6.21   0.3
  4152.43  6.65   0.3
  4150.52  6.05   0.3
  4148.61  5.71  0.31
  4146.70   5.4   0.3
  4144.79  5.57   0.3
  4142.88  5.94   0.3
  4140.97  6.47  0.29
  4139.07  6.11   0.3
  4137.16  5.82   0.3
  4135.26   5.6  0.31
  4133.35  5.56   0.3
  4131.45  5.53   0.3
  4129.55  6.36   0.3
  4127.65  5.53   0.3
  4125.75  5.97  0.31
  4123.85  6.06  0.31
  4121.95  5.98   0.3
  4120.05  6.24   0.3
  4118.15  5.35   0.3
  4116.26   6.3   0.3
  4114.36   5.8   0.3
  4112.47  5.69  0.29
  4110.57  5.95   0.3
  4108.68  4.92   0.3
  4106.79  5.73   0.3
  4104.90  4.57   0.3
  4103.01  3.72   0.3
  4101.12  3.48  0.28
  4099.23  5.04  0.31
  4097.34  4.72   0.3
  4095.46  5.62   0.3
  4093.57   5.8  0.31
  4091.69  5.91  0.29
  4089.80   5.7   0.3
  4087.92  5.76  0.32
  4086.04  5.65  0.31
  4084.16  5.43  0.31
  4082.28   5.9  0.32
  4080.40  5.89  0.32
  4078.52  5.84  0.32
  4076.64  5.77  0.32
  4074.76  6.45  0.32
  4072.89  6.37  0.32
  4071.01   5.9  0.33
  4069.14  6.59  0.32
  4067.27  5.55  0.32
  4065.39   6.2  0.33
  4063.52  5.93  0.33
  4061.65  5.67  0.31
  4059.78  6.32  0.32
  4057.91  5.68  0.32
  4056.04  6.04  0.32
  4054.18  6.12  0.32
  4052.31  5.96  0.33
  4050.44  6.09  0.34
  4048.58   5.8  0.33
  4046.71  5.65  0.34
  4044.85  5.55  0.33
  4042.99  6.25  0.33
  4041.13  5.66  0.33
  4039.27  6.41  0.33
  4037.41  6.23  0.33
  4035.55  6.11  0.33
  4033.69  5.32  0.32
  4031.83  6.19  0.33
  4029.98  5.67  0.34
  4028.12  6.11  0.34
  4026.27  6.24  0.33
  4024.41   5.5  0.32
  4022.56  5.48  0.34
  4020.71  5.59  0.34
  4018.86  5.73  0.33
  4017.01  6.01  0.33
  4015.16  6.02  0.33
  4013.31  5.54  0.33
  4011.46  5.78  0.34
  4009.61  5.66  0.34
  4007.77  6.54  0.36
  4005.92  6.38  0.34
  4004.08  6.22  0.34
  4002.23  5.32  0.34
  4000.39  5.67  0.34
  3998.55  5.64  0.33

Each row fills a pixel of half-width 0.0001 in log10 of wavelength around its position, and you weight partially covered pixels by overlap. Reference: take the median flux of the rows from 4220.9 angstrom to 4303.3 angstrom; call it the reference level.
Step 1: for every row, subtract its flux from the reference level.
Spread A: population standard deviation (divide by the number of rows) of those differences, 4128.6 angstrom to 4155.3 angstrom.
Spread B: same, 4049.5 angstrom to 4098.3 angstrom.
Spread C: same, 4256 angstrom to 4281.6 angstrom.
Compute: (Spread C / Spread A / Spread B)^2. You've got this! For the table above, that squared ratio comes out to 8.9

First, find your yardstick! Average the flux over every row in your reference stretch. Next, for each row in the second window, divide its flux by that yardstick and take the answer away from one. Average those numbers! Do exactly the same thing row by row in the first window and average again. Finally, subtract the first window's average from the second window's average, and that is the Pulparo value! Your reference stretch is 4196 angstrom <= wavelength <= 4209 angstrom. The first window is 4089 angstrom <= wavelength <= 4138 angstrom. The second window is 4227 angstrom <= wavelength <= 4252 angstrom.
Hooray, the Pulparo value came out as -0.06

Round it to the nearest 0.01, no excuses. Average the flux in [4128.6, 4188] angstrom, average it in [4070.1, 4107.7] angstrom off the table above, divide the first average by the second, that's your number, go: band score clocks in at 1.08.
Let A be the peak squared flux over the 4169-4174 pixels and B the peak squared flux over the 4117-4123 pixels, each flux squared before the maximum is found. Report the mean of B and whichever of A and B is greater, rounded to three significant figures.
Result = 39.0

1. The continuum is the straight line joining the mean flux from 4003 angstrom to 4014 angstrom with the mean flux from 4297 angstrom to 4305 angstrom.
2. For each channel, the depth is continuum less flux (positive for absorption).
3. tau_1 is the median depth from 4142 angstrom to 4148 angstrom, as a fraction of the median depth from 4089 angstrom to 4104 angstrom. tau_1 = 0.5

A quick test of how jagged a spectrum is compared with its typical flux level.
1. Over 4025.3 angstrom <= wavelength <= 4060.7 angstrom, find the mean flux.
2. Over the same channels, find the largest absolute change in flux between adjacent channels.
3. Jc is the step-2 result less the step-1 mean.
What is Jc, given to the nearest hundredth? -5.10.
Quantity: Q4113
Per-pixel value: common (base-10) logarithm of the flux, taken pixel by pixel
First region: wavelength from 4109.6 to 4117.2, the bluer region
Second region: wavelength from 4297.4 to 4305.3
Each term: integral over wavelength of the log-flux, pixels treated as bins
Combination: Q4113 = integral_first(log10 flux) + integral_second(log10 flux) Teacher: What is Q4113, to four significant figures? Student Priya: 11.83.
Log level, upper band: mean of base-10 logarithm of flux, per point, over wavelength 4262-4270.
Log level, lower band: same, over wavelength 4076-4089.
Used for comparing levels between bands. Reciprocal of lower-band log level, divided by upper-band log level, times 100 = 170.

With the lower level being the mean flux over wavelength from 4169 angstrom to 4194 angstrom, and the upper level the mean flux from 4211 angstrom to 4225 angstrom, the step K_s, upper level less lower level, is 0.20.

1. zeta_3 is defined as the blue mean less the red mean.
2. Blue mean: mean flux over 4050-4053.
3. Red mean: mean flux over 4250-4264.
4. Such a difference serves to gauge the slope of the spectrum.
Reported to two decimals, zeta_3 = 0.00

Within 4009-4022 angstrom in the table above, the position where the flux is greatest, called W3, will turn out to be 4015.16 angstrom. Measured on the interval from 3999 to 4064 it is 4007.77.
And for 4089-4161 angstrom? 4152.43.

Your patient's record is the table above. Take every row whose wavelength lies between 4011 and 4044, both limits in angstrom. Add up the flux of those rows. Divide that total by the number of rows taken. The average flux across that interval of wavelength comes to 5.88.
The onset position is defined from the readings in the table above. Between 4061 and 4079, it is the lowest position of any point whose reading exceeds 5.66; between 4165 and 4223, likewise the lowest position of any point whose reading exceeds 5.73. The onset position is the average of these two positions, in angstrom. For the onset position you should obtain 4113.7 angstrom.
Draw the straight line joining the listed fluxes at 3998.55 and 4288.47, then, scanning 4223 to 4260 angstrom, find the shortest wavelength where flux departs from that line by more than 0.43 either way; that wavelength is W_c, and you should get 4225.74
